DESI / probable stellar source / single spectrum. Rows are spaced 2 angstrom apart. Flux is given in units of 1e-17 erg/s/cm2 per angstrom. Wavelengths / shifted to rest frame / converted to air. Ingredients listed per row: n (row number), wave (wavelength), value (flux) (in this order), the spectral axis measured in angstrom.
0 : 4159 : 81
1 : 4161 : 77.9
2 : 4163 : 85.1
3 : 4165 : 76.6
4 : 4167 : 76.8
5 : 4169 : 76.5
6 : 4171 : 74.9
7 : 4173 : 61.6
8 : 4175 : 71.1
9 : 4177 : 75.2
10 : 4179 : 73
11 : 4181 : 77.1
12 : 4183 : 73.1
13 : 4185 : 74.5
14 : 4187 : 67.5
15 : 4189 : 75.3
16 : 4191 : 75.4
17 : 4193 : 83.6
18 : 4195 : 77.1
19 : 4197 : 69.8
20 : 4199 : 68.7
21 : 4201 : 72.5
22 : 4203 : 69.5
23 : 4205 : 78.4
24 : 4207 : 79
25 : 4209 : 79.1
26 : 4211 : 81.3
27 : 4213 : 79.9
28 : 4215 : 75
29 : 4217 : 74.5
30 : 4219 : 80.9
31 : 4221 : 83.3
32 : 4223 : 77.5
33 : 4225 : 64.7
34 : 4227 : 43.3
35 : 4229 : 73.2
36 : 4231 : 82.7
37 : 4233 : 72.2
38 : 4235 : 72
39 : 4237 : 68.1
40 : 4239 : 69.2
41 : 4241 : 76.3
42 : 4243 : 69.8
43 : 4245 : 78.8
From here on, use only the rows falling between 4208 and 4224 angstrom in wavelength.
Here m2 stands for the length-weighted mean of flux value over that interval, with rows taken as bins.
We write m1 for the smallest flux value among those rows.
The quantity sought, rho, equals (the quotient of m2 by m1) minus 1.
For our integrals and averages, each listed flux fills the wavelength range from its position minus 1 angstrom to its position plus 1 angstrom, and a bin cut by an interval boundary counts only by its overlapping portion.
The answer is 0.060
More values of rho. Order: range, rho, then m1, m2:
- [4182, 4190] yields 0.076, 67.5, 73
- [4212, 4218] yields 0.026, 74.5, 76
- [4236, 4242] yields 0.046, 68.1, 71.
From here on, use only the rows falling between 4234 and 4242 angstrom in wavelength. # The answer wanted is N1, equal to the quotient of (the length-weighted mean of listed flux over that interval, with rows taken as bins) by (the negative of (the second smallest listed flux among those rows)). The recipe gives -1.03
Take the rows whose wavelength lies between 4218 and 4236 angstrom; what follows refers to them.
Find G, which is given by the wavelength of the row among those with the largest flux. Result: 4221 angstrom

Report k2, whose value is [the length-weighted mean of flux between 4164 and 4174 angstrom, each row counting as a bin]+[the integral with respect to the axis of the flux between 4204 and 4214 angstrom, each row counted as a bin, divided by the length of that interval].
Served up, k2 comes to 153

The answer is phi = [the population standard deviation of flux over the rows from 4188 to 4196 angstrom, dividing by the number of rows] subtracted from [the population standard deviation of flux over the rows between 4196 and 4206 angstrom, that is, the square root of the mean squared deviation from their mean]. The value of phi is 0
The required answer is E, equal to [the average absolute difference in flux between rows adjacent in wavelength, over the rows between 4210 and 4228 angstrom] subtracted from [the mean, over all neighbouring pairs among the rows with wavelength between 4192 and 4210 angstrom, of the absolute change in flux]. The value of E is -3.0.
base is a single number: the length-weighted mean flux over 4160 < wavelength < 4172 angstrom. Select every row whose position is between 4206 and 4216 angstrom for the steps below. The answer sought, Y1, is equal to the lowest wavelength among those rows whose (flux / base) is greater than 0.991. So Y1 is 4207 angstrom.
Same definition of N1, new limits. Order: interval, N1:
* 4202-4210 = -0.98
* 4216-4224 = -1.02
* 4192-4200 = -1.07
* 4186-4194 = -1.00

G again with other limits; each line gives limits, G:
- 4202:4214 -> 4211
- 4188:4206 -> 4193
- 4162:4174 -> 4163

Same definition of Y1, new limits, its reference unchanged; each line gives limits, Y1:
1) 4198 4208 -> 4205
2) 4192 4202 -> 4193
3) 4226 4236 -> 4231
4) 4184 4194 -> 4193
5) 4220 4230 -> 4221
